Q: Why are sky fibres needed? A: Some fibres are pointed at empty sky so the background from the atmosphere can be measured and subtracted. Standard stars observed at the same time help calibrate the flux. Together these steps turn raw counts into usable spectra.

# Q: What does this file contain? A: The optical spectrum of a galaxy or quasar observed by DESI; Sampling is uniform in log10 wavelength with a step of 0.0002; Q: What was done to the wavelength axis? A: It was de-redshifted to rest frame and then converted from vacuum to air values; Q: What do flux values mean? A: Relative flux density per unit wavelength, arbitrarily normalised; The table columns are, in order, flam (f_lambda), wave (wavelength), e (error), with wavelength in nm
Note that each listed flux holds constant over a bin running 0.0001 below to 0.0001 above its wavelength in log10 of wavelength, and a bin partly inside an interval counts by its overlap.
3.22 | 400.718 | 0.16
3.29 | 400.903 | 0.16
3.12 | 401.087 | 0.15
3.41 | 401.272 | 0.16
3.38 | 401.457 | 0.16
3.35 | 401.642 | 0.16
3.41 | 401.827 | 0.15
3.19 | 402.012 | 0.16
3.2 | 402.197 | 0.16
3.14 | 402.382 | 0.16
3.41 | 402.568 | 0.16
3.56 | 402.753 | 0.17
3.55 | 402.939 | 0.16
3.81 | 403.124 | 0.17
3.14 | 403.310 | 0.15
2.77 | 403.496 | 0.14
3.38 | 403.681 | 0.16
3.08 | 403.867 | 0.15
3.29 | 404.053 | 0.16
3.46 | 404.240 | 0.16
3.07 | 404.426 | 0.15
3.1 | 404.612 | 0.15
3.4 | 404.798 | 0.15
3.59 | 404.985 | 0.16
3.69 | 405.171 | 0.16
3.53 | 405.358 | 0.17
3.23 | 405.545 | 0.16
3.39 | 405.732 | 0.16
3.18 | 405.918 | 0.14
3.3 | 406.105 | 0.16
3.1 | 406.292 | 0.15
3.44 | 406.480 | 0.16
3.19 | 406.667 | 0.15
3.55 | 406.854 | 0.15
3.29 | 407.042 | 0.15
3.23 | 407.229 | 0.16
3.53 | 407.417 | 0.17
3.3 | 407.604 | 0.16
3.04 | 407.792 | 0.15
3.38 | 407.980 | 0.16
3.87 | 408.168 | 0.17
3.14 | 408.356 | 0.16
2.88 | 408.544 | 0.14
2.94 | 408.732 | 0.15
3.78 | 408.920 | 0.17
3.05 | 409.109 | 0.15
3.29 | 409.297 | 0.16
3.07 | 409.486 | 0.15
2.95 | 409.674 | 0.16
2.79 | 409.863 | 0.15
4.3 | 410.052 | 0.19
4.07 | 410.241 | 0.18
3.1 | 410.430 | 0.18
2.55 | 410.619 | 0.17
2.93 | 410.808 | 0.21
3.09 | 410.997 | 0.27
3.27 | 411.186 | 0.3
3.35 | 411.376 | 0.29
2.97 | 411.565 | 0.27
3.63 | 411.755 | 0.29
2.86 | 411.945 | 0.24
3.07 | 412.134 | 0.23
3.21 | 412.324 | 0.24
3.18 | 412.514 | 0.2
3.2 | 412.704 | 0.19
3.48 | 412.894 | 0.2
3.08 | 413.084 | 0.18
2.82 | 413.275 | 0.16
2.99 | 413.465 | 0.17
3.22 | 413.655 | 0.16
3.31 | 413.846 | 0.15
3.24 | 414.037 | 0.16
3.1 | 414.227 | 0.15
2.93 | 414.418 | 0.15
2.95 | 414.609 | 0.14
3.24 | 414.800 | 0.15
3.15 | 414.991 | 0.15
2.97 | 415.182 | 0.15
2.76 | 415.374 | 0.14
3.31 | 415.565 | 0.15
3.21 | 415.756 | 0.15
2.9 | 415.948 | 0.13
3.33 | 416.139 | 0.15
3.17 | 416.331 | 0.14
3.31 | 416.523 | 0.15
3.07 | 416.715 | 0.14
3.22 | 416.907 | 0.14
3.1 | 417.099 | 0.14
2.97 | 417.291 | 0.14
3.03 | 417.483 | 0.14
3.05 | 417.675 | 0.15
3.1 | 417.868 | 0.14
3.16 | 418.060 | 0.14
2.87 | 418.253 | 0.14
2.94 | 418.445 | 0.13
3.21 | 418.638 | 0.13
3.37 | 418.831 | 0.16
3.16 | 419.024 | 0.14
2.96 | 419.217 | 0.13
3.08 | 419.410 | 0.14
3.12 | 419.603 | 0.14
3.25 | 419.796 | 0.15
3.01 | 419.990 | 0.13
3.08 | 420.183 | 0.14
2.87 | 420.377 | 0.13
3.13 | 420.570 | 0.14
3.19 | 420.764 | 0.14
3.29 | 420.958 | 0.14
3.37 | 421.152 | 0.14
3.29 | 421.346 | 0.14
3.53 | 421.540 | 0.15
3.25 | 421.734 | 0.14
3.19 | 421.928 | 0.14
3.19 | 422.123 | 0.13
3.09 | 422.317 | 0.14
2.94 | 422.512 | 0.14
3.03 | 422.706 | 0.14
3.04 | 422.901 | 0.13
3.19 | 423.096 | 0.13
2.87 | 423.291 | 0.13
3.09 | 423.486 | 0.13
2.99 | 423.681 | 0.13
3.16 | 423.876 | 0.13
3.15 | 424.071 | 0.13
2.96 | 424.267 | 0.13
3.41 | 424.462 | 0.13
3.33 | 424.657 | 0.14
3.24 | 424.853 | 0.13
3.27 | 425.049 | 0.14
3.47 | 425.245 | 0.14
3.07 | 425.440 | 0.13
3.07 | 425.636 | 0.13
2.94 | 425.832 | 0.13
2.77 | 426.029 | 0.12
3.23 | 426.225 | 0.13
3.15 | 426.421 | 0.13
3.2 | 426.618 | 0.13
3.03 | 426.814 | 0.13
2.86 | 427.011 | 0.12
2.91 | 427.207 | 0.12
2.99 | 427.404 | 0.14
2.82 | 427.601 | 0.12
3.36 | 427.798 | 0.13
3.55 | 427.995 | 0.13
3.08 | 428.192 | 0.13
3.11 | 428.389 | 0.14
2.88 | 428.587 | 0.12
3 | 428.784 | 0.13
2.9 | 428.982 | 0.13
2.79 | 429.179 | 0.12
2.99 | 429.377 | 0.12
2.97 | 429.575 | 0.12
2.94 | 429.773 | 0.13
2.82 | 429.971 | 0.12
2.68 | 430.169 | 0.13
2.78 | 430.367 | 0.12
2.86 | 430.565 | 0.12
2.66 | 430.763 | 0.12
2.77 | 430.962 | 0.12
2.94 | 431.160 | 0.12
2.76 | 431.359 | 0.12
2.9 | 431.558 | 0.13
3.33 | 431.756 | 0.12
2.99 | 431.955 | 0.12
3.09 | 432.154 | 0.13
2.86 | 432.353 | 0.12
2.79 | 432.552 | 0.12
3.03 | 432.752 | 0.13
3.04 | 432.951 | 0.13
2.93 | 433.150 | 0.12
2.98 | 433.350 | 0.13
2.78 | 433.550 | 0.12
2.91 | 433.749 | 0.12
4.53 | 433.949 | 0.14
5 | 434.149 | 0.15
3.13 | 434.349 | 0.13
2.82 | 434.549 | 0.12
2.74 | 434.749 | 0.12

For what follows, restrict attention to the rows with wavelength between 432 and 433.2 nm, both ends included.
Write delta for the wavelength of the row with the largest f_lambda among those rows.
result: 432.154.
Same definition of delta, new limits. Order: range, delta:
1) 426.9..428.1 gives 427.995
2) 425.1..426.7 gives 425.245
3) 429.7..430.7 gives 429.773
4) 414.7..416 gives 415.565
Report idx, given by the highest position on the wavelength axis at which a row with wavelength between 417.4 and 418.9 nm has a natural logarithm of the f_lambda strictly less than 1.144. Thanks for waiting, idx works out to 418.445 nm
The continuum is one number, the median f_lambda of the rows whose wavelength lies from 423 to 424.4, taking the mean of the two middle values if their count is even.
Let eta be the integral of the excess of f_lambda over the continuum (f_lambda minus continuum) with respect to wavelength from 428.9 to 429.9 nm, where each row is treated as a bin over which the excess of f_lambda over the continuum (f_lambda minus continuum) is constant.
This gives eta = -0.17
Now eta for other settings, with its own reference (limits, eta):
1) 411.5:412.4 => 0.06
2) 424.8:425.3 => 0.12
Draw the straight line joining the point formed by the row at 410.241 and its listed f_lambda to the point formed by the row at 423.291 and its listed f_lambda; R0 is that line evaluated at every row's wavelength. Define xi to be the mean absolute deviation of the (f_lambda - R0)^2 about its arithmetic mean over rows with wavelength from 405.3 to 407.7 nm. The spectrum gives 0.28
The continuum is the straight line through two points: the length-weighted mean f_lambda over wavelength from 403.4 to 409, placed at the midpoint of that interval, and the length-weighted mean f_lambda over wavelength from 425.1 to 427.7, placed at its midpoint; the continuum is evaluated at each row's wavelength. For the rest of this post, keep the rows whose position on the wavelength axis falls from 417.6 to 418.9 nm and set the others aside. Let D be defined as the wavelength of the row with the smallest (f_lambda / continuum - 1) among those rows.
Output 418.253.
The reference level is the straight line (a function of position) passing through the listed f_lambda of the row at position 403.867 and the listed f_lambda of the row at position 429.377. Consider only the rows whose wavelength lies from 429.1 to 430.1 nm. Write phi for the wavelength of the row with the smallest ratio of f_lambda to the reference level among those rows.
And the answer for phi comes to 429.179 nm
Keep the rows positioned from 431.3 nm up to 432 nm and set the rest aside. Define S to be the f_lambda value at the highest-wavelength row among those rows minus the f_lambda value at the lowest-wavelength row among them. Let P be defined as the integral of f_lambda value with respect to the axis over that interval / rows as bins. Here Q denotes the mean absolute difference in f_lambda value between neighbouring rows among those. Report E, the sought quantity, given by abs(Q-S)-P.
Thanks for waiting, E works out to -2.03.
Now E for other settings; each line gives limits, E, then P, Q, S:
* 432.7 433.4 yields -1.99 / 2.1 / 0.06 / -0.05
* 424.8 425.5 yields -1.91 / 2.3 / 0.21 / -0.17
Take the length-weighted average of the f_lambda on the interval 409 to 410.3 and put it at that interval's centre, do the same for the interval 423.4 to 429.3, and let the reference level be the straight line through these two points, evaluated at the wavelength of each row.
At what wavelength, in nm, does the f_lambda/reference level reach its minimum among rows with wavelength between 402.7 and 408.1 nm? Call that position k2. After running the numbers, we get 403.496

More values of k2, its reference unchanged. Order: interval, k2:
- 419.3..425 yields 420.377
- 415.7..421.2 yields 415.948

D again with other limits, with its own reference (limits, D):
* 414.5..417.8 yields 415.374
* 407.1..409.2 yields 408.544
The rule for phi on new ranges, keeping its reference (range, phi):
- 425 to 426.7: 426.029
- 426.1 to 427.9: 427.601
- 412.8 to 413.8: 413.275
